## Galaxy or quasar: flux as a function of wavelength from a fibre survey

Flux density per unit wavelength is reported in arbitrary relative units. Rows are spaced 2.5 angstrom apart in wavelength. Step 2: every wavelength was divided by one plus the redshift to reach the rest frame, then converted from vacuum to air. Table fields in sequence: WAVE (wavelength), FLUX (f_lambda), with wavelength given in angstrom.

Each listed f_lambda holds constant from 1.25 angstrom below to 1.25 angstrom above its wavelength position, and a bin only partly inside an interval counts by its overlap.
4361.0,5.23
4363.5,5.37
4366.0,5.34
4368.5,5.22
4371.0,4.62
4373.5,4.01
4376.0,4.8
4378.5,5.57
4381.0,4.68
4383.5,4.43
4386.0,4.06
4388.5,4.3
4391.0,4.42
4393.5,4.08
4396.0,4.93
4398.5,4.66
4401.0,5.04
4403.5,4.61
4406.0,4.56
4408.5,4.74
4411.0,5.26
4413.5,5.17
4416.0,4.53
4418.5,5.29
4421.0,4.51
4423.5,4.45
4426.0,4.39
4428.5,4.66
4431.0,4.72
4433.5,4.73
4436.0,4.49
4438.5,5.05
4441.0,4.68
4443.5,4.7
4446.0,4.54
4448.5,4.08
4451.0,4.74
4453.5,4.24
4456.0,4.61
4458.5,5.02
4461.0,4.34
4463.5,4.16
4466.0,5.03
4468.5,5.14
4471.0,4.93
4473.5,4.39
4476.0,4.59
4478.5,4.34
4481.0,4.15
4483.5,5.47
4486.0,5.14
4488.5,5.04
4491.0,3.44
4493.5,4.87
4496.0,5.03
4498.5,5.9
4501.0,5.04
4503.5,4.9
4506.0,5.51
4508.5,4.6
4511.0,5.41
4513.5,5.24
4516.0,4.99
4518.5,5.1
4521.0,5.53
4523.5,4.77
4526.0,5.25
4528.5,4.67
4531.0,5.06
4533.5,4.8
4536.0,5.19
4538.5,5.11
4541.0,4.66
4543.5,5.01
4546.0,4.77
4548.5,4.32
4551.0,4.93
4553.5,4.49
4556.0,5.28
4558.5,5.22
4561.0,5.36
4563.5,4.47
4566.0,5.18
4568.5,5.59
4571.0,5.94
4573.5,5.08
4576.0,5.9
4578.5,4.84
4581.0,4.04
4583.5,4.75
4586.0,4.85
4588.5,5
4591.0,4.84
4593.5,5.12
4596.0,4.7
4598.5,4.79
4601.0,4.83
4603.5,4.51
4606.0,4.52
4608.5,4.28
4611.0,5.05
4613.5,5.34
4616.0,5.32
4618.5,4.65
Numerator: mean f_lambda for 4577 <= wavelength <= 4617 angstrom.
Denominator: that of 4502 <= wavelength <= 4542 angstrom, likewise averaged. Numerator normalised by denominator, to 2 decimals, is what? 0.95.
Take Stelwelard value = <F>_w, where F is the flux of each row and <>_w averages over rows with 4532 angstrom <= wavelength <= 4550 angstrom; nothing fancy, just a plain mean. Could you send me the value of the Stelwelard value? 4.84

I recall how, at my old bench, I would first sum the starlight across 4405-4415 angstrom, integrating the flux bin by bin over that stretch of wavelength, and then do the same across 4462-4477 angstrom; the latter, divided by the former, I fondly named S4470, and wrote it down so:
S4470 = 1.4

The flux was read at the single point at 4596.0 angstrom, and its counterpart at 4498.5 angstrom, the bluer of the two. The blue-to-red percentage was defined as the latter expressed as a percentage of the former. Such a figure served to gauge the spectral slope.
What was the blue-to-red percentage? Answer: 126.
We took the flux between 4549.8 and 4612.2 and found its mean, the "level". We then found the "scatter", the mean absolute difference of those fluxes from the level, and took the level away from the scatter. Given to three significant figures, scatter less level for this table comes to -4.59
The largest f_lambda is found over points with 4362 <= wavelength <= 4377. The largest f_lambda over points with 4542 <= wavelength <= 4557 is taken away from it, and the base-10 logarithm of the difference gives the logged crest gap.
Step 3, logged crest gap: -1.0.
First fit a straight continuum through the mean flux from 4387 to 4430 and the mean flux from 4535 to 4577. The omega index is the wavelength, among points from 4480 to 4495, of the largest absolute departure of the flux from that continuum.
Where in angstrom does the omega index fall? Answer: 4491.0 angstrom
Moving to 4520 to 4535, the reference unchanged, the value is 4521.0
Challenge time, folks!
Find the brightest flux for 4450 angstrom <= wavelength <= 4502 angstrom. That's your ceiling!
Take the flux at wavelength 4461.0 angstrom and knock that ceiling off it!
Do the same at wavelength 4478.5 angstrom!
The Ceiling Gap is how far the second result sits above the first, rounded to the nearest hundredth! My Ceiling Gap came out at 0.00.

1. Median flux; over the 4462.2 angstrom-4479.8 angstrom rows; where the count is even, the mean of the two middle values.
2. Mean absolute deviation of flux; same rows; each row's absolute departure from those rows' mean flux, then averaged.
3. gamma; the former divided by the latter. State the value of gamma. 14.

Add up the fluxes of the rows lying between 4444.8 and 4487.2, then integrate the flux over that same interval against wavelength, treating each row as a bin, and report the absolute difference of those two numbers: 118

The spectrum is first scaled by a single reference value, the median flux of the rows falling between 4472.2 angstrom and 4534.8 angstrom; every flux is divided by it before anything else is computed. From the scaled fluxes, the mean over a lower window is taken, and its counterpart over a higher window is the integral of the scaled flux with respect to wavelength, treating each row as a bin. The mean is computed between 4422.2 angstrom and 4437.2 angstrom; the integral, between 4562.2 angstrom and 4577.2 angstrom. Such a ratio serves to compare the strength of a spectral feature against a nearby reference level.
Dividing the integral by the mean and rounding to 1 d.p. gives 17.6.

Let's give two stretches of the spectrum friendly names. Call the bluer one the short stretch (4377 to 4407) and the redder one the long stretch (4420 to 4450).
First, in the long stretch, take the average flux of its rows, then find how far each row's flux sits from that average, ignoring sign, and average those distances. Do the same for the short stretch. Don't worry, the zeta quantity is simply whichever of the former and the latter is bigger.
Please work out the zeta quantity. 0.30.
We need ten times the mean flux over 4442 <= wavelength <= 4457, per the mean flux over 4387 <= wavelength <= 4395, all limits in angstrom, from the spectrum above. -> 10.5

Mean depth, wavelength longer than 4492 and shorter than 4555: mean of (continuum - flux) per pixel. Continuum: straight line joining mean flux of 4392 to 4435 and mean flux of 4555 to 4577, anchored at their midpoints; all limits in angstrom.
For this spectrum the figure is 0.16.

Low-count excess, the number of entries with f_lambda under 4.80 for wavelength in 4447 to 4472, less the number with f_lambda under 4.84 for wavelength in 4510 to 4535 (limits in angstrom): 3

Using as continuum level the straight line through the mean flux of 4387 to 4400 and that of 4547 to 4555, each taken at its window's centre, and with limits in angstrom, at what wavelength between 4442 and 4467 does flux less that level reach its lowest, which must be 4448.5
